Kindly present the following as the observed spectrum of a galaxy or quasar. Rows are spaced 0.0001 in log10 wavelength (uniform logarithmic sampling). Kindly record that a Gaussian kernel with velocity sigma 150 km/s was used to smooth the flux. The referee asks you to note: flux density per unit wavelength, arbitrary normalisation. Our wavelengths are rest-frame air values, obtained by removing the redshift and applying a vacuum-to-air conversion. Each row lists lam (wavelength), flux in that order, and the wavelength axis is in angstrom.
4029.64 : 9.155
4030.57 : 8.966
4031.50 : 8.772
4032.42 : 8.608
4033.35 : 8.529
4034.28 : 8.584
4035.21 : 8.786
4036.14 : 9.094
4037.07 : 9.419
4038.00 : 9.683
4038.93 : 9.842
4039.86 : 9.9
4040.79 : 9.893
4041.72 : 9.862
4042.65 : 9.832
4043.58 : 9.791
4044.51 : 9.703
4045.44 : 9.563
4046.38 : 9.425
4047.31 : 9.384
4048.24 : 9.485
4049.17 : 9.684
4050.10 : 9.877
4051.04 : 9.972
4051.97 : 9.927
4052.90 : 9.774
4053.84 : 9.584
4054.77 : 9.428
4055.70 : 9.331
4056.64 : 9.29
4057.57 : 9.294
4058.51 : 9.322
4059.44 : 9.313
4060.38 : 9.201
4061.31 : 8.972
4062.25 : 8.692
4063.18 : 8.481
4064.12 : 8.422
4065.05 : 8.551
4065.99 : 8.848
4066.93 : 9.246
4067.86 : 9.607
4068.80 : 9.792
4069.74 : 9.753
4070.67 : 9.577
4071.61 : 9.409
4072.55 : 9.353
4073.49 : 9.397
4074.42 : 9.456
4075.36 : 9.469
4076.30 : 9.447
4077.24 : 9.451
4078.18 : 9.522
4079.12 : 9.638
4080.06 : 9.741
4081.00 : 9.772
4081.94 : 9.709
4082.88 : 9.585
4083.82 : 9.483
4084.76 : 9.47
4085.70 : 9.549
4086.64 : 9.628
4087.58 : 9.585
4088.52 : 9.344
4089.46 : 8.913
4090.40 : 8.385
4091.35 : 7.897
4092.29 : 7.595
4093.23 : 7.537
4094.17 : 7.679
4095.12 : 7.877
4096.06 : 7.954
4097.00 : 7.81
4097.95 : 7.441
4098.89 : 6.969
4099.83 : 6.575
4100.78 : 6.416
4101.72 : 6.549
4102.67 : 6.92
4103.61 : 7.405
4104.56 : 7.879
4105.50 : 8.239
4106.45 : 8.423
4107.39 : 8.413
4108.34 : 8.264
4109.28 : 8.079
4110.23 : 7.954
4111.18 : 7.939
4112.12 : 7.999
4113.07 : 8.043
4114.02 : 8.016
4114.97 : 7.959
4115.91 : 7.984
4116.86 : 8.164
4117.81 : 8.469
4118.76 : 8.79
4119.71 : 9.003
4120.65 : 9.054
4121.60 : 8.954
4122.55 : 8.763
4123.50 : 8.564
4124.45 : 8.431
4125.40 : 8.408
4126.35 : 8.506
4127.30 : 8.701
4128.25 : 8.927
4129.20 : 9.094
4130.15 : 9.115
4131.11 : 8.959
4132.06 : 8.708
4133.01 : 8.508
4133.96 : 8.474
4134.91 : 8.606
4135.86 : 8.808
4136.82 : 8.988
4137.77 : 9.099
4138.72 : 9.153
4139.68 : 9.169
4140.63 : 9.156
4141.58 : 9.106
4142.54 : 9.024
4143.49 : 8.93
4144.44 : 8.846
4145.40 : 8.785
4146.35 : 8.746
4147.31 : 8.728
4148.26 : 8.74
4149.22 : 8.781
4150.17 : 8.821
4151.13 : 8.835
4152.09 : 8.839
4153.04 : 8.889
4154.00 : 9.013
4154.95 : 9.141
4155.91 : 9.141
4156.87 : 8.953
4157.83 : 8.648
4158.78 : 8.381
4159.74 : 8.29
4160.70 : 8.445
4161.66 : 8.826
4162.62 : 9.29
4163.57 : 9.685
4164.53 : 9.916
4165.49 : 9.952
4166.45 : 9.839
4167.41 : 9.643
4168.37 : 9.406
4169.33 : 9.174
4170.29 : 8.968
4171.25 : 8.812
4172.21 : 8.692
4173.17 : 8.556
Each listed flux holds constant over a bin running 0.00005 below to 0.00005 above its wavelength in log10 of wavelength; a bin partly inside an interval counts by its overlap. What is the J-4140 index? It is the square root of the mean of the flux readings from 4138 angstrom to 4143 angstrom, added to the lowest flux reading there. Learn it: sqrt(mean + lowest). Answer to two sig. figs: 4.3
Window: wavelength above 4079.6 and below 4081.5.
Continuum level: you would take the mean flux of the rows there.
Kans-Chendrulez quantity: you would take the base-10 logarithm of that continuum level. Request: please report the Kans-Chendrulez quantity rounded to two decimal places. 0.99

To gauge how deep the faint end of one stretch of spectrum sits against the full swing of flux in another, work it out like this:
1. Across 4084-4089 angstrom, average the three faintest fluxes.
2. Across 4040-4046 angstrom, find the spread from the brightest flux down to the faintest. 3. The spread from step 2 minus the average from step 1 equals -9.1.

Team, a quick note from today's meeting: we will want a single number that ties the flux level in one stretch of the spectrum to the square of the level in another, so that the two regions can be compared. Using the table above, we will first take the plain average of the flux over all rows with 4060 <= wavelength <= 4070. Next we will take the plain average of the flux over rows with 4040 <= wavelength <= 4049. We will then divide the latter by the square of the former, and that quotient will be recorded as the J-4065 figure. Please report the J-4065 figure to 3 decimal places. 0.118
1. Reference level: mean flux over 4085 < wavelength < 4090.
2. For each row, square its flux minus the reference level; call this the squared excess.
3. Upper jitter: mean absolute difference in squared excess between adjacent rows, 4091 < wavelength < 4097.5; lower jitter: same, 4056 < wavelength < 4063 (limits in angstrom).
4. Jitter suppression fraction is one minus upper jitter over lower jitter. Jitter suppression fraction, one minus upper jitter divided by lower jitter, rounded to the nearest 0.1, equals -5.0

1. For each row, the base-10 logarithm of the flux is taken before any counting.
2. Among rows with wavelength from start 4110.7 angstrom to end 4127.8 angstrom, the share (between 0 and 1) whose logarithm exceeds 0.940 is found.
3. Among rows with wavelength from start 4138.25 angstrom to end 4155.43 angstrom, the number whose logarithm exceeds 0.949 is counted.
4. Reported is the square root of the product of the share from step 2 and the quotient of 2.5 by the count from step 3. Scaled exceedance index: 0.29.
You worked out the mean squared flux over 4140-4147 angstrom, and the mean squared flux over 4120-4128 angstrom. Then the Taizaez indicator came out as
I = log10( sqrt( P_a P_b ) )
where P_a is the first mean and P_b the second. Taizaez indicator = 1.89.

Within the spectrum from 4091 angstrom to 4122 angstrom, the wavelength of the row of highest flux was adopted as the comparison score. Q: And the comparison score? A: 4120.65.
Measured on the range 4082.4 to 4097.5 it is 4086.64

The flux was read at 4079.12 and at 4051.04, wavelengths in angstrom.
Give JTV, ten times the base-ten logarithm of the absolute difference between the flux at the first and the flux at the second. -5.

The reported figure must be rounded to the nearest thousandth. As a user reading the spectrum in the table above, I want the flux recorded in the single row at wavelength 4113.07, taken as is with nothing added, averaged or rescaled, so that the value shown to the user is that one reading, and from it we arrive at 8.043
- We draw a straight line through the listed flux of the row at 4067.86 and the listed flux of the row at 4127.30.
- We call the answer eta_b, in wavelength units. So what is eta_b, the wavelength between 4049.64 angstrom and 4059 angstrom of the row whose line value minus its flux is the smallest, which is 4051.04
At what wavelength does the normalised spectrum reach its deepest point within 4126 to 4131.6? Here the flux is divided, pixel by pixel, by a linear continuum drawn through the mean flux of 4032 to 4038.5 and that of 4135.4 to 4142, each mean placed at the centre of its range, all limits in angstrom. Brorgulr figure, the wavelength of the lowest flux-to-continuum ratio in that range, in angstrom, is 4126.35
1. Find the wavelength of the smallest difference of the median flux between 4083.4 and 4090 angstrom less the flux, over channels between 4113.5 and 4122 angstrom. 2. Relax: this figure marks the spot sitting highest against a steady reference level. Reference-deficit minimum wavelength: 4120.65 angstrom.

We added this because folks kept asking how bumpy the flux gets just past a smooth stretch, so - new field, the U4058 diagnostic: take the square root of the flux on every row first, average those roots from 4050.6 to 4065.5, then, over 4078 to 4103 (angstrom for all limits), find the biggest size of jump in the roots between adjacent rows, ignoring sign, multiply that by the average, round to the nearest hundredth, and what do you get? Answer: 0.27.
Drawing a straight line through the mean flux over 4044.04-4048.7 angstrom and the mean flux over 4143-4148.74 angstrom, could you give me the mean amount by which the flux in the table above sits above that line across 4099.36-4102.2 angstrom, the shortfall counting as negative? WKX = -2.6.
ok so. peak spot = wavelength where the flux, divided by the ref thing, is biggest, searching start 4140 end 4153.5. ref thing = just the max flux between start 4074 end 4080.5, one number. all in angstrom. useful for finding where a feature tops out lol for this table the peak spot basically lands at 4140.63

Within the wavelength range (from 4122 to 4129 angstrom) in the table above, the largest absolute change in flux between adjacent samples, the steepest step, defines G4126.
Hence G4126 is 0.23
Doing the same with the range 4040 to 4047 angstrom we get 0.14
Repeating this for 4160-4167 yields 0.46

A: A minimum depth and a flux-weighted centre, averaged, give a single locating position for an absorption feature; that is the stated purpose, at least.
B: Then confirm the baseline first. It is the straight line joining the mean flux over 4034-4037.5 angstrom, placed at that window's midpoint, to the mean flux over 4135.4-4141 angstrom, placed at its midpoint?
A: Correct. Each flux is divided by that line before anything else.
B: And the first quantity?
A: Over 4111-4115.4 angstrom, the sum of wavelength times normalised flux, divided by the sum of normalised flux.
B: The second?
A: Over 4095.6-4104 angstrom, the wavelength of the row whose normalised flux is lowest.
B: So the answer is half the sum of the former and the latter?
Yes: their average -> 4106.9 angstrom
